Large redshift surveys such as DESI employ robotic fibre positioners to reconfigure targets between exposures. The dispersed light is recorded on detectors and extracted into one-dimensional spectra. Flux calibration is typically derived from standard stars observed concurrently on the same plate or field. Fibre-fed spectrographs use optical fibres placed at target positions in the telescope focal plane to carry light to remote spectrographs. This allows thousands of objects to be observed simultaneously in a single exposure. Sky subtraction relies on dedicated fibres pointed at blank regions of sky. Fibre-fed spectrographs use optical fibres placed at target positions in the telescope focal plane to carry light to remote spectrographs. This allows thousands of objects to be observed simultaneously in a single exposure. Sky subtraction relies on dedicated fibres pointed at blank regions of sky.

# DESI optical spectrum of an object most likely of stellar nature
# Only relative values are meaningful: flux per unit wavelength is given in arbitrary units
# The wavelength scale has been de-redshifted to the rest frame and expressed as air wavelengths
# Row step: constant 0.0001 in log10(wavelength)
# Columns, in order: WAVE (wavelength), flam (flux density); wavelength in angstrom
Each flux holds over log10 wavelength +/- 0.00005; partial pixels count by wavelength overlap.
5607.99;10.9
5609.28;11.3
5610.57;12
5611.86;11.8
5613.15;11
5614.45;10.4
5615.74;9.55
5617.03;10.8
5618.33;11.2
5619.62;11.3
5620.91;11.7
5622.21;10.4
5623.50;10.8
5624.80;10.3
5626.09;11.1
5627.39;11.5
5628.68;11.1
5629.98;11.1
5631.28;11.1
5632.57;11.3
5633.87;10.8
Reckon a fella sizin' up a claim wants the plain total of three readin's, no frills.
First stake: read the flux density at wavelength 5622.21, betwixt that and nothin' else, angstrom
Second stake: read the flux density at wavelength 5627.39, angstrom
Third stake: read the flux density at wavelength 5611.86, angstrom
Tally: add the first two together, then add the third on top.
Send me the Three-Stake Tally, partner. 33.7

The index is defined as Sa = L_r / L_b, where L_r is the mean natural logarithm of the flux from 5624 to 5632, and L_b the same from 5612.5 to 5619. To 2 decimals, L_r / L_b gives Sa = 1.02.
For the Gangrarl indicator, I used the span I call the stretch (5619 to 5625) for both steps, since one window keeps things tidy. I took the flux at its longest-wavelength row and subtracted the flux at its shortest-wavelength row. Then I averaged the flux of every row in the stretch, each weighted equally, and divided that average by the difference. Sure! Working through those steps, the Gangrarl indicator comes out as -11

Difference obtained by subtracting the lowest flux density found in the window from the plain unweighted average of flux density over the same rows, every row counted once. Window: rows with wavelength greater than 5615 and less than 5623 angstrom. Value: 1.3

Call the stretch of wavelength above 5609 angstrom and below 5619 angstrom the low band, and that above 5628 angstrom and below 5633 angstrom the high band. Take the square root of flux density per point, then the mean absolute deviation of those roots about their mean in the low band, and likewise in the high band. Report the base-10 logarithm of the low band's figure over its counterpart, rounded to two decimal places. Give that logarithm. 0.89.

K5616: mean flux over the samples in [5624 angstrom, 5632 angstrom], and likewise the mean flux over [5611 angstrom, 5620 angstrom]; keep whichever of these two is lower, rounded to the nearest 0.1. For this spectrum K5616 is 10.9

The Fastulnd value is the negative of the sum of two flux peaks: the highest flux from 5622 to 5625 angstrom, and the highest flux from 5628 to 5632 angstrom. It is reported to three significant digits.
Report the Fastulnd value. -21.9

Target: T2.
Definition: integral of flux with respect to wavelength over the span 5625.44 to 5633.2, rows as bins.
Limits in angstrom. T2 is 87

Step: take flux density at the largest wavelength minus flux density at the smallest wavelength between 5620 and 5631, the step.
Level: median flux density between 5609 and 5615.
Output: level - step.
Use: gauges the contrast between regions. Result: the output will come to 11.9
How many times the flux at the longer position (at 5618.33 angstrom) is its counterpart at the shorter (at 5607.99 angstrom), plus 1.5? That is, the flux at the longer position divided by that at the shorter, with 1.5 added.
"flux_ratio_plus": 2.53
